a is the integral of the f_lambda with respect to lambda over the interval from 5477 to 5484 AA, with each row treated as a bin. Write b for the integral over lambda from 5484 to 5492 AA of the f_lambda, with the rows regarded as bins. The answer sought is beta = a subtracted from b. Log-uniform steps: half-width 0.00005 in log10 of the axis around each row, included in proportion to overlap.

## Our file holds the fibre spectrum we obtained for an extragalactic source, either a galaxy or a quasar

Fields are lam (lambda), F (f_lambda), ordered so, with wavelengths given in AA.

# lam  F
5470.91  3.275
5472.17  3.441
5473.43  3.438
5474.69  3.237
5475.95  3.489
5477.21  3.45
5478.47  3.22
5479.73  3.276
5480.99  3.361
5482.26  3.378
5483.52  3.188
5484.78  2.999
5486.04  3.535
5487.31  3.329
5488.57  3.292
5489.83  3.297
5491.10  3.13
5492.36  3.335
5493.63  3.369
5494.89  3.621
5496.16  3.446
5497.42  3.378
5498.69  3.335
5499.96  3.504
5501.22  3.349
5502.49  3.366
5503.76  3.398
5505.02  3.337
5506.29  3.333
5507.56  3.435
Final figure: 3.0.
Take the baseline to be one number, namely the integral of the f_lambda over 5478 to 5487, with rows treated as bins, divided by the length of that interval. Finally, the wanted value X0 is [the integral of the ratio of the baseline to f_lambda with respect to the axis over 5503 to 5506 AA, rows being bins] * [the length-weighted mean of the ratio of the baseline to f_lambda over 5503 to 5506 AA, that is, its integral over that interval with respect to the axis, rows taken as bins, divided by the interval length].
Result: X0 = 2.9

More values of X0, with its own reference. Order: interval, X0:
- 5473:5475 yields 1.9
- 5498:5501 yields 2.8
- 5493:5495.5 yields 2.2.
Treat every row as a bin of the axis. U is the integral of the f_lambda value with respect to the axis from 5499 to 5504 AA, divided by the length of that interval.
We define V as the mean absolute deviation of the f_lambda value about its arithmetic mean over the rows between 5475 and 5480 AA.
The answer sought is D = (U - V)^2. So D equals 10.8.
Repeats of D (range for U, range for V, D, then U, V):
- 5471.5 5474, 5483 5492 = 11.0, 3.44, 0.126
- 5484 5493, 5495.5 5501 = 10.3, 3.27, 0.059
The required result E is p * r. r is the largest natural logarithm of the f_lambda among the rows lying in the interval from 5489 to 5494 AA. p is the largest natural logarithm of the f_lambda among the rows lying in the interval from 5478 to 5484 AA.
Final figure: 1.48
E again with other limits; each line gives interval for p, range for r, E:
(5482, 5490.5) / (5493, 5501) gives 1.62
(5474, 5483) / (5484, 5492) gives 1.58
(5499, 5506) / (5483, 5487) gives 1.58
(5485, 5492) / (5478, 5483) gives 1.54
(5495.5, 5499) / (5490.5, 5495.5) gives 1.59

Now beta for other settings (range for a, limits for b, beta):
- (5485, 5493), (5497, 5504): -2.7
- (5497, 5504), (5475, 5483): 3.2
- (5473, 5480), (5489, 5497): 3.4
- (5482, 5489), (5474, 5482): 3.7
